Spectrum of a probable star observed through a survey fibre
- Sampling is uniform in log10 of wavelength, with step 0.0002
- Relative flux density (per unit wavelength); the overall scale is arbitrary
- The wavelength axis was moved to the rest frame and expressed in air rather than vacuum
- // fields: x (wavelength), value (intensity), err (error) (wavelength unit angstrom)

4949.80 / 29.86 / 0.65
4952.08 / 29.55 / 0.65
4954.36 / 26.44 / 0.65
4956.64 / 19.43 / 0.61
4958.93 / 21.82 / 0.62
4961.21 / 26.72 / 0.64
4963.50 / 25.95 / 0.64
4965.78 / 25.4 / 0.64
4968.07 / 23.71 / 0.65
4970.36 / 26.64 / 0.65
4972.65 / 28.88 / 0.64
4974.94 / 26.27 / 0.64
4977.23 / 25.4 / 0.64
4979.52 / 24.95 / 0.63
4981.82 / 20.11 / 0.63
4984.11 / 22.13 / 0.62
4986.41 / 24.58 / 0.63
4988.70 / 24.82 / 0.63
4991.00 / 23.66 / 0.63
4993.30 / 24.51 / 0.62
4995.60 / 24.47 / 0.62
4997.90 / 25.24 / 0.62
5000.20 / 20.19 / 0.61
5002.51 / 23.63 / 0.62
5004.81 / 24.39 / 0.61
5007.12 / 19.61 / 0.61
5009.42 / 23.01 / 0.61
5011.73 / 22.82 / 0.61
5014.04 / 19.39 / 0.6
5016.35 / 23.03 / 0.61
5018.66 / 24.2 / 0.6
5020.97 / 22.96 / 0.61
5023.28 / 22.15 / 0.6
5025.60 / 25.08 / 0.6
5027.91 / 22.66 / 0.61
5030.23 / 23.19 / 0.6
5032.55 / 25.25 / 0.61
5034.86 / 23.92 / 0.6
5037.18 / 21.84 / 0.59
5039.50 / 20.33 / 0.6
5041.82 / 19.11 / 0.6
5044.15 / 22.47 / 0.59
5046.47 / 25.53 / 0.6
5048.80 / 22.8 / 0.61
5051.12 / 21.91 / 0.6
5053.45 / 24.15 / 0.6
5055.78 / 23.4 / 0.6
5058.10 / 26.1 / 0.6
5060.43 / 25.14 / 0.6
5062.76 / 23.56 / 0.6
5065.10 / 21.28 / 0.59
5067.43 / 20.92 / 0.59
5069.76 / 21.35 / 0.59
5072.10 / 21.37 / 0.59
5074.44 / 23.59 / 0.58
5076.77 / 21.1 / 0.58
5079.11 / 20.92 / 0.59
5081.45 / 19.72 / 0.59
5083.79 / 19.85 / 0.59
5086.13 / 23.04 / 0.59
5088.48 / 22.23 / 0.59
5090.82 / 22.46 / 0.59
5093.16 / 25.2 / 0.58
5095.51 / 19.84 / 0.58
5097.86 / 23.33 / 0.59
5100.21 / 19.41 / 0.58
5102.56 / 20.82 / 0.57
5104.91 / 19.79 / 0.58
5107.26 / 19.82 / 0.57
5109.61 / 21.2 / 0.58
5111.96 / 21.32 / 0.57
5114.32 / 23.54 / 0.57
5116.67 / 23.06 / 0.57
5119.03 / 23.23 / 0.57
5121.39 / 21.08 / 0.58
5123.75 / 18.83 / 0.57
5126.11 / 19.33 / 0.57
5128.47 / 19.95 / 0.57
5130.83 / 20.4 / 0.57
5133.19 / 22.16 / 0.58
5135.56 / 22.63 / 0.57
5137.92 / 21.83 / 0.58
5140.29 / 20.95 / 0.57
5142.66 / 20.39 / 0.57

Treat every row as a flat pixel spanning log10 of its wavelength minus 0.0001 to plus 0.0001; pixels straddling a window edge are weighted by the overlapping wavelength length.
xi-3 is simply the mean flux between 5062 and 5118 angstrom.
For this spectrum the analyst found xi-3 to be 21.6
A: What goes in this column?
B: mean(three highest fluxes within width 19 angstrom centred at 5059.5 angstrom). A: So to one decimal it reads 25.1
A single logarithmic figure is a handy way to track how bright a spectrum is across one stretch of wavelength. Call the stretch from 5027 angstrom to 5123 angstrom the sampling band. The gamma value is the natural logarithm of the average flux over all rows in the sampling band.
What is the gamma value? 3.10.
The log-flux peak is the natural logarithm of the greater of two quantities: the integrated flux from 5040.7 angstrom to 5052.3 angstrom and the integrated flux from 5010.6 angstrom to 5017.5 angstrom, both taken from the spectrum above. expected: 5.56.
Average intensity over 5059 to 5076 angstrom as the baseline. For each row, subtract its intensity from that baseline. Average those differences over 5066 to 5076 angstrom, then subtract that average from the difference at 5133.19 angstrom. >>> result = 0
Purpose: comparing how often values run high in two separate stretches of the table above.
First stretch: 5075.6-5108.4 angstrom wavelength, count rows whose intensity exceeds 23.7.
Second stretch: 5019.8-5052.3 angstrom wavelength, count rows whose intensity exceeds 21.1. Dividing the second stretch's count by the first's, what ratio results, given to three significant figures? 12.0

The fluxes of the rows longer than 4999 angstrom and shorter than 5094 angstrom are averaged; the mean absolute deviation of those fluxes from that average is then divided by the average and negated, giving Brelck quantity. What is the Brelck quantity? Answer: -0.066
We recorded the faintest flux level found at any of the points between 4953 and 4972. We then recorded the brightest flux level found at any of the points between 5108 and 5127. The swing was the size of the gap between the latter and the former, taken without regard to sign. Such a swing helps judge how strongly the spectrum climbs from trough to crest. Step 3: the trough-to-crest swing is 4.1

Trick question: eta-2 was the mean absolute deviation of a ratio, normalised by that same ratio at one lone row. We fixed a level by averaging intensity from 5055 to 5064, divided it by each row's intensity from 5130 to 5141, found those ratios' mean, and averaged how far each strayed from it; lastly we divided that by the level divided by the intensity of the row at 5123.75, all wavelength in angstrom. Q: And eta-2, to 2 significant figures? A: 0.030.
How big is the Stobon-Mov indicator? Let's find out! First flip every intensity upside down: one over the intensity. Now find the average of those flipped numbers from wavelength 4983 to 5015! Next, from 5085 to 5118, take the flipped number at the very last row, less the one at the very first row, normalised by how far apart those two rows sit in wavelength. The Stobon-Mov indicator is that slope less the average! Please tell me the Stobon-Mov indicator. -0.0437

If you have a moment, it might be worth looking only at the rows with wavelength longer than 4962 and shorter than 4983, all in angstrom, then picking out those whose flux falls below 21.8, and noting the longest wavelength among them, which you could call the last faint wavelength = 4981.82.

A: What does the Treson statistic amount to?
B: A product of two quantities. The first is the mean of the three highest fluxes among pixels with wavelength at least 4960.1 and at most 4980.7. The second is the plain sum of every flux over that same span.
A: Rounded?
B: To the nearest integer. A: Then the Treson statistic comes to 6413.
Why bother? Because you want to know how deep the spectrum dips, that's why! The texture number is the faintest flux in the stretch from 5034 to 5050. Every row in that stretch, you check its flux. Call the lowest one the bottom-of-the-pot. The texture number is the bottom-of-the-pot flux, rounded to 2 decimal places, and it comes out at 19.11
